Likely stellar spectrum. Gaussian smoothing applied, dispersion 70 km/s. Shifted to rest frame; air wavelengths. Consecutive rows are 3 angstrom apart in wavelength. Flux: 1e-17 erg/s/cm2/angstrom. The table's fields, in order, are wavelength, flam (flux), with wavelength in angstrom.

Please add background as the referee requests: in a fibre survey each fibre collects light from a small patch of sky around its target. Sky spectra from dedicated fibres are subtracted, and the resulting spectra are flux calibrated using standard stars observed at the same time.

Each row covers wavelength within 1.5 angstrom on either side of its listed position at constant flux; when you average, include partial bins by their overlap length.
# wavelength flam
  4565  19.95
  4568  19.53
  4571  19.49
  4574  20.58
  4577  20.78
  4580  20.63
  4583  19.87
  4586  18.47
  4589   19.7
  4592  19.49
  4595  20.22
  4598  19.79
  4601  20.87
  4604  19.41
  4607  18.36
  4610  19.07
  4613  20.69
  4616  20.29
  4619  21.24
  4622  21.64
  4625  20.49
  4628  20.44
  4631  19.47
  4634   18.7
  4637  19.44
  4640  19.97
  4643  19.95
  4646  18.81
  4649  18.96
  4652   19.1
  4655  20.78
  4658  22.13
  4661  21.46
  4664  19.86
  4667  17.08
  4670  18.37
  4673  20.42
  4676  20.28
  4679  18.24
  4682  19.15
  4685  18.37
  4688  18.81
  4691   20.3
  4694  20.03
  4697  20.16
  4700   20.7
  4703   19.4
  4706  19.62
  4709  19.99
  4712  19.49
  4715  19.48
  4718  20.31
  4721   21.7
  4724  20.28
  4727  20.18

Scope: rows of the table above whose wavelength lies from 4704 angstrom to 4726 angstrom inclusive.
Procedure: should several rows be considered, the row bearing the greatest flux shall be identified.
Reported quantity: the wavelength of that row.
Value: 4721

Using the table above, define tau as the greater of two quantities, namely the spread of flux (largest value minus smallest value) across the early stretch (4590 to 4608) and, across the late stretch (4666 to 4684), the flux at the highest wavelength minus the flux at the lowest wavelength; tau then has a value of 2.5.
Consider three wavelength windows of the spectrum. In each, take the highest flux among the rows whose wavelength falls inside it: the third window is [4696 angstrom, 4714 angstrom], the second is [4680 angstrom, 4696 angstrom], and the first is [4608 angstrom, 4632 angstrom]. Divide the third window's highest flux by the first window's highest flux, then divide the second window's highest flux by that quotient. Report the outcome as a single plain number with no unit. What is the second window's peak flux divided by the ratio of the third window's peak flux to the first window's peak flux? 21.2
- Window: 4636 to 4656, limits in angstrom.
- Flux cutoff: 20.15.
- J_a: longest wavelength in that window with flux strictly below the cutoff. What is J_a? 4652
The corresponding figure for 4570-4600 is 4598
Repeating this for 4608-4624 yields 4610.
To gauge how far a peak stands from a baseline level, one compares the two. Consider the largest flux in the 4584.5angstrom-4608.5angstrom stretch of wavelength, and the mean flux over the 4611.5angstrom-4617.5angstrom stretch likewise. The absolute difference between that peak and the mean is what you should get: 0.38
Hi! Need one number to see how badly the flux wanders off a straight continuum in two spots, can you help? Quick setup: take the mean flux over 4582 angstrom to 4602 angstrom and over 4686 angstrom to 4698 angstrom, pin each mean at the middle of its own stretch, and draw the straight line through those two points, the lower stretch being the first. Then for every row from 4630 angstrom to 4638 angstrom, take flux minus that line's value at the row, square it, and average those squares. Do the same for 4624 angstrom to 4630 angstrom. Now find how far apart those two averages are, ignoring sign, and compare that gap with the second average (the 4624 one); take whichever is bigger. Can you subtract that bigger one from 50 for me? 49.5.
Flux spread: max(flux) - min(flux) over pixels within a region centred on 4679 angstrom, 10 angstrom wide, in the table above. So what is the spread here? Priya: 2.0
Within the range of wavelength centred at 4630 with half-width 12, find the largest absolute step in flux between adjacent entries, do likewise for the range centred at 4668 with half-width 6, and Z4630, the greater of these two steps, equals 2.8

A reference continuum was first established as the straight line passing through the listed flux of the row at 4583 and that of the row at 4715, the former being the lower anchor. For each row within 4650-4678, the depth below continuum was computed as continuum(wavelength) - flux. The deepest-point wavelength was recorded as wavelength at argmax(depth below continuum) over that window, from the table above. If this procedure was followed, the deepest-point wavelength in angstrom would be 4667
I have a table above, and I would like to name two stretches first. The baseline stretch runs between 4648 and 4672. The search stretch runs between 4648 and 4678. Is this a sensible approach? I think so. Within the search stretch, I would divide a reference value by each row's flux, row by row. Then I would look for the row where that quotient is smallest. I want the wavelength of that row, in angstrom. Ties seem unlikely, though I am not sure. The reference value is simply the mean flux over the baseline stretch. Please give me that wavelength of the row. 4658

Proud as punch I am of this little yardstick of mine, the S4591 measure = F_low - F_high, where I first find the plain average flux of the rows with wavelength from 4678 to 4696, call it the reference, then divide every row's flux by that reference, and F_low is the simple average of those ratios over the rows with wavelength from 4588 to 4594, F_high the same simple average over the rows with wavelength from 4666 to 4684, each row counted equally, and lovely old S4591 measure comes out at 0.035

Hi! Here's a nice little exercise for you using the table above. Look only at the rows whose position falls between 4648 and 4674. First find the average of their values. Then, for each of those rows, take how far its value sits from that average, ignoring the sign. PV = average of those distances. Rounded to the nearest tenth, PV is 1.3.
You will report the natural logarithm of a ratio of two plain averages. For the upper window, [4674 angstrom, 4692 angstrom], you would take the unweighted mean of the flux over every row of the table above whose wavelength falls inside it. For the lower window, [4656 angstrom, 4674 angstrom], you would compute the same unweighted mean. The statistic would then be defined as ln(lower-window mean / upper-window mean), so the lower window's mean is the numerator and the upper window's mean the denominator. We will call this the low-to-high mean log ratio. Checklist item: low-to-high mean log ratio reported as 0.04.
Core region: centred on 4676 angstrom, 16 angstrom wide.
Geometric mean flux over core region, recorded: 19.3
